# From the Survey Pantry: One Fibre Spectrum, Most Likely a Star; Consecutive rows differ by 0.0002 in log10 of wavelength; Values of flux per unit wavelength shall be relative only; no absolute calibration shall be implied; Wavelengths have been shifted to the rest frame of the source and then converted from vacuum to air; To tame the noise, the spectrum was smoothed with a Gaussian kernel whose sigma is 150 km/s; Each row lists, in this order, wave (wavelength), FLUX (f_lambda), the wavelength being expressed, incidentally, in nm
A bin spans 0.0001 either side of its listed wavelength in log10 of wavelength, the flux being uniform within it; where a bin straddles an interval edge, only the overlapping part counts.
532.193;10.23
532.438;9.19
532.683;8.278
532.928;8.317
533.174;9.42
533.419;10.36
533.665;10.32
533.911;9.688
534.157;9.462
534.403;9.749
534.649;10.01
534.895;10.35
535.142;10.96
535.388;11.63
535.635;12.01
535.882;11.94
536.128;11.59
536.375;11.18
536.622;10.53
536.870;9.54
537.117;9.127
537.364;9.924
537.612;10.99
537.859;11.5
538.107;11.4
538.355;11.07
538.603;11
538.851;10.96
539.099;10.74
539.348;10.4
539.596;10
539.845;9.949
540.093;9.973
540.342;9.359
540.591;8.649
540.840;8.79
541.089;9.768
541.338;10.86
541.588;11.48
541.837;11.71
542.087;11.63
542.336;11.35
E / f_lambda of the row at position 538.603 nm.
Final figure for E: 11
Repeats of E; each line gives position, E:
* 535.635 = 12.01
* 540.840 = 8.79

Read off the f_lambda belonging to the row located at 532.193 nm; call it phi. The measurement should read 10.23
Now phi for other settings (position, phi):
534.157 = 9.462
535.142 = 10.96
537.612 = 10.99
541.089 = 9.768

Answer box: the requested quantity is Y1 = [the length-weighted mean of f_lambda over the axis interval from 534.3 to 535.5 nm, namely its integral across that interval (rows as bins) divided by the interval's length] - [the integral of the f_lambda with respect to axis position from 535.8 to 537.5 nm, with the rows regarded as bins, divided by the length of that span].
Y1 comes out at 0.0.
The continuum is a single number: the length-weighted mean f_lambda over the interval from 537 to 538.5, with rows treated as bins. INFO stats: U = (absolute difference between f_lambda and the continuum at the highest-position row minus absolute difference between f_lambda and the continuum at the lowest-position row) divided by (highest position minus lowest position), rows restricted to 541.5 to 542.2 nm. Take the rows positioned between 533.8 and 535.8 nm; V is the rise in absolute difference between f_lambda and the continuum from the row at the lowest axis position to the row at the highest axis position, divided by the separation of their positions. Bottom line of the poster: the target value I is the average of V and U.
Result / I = 0.2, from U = 0.3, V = 0.2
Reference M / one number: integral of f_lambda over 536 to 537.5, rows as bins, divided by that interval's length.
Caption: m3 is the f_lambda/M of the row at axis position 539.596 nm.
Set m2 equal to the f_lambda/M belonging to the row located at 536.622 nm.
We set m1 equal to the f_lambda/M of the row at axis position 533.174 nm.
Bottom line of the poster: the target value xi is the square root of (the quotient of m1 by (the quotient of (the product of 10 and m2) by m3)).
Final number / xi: 0.29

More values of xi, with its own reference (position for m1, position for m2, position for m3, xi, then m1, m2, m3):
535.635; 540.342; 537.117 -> 0.34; 1.16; 0.91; 0.88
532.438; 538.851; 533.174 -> 0.28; 0.89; 1.06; 0.91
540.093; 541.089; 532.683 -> 0.29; 0.97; 0.95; 0.80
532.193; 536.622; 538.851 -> 0.32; 0.99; 1.02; 1.06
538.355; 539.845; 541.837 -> 0.36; 1.07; 0.96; 1.13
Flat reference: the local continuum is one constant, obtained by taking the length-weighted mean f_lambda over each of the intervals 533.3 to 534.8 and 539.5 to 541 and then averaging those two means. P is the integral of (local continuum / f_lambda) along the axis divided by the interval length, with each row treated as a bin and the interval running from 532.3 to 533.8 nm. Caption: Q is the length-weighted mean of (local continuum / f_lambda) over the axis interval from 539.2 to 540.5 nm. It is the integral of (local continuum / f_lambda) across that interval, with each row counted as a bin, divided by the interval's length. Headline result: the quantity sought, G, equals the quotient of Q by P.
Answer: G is 0.93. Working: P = 1.05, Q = 0.98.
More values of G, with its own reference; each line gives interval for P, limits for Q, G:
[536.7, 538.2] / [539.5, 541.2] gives 1.09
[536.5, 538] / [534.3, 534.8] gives 1.03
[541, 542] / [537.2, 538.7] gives 1.01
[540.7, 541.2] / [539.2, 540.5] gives 0.93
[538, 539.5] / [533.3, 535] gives 1.09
